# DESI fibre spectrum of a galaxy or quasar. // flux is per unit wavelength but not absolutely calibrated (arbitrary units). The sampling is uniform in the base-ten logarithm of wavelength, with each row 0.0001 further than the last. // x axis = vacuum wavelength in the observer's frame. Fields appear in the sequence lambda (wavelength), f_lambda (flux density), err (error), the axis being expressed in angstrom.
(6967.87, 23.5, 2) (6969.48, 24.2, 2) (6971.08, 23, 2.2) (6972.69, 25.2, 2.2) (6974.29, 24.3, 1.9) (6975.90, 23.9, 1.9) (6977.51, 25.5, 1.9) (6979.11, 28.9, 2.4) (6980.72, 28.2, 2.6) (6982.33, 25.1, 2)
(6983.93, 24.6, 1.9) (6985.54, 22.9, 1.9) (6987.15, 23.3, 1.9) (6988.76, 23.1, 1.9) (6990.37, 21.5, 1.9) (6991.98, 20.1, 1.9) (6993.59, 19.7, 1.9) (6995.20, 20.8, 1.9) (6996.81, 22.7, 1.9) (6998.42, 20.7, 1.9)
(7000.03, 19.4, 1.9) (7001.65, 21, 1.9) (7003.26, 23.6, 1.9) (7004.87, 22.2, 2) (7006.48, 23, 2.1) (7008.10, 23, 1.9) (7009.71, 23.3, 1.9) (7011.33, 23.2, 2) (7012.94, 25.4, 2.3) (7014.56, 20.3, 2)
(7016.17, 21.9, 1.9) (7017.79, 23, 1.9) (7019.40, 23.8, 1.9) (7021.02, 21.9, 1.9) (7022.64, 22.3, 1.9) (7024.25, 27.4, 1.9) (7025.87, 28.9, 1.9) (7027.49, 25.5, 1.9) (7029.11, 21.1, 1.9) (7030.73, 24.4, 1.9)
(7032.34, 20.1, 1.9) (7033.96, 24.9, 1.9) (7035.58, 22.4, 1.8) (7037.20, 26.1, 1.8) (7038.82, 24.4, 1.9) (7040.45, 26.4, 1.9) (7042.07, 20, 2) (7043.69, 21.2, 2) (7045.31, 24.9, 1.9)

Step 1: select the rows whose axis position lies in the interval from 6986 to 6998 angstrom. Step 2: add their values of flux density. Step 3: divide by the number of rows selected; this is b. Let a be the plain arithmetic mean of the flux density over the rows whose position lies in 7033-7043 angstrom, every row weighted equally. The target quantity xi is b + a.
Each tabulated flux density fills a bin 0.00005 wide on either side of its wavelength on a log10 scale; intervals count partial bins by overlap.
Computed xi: 45.6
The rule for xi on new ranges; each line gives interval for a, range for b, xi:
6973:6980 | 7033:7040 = 50.1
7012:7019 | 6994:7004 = 44.0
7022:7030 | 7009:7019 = 47.9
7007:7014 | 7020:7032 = 48.2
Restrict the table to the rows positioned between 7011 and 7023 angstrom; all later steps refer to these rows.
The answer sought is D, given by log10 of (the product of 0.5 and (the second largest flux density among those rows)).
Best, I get 1.076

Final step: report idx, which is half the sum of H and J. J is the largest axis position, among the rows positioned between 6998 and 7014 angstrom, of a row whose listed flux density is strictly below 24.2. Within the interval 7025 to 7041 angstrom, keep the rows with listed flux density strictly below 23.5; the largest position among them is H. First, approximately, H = 7035.58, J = 7011.33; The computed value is 7023.5 angstrom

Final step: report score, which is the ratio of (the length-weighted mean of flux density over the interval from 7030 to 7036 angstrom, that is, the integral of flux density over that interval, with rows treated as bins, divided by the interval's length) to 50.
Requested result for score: 0.46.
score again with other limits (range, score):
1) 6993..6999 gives 0.42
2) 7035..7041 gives 0.50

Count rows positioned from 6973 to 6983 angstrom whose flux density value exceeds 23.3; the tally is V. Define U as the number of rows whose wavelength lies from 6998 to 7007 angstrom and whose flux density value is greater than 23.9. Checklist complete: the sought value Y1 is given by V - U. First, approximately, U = 0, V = 6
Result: 6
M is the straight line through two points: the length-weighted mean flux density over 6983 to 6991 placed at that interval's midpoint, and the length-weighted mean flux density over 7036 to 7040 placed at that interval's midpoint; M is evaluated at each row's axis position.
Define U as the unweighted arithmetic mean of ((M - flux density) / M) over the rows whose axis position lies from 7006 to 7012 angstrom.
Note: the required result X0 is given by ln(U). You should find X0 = -3.4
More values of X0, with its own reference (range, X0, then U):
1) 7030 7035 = -2.7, 0.07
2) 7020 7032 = -5.7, 0.00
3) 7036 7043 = -3.4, 0.03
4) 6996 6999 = -2.5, 0.08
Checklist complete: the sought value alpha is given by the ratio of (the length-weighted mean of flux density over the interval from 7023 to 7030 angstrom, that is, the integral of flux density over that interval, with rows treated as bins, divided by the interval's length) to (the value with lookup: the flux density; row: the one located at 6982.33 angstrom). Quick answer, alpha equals 1.02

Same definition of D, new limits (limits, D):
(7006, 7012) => 1.064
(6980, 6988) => 1.099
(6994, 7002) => 1.021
